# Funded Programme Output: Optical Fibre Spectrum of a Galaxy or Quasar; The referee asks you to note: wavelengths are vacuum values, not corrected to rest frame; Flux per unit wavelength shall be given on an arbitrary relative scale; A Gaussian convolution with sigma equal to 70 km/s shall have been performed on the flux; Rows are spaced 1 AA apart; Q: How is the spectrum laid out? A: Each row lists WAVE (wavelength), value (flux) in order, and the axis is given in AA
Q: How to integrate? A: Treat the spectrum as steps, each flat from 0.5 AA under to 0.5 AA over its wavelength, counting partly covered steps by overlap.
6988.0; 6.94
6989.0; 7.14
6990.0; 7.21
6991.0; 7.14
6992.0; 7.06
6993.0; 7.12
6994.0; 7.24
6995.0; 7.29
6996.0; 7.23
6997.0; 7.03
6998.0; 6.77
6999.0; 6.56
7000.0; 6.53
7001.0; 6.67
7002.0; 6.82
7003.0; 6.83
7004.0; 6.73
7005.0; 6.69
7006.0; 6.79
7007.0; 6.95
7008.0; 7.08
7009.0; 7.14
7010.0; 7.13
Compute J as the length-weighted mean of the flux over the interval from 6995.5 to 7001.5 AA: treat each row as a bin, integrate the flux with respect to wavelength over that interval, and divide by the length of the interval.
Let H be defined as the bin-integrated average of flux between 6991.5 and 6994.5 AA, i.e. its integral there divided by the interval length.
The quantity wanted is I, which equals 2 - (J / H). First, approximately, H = 7.14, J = 6.80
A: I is 1.05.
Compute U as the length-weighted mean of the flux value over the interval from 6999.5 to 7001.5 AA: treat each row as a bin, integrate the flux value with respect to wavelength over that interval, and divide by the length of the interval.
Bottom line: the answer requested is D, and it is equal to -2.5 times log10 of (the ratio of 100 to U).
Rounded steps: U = 6.6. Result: -2.95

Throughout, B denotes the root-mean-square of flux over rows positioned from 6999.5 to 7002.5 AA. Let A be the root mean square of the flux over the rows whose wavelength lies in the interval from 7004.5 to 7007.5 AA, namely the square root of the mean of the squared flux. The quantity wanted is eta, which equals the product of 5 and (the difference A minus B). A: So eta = 0.7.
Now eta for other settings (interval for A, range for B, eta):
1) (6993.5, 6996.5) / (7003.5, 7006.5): 2.6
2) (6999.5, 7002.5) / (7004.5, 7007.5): -0.7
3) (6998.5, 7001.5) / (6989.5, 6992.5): -2.7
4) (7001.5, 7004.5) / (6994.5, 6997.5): -2.0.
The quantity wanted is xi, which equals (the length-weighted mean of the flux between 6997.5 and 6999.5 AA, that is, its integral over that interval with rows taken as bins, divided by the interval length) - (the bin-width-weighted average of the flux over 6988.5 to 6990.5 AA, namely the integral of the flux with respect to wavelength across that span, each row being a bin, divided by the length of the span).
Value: -0.5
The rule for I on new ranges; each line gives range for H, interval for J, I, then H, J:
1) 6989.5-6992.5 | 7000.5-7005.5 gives 1.05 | 7.14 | 6.75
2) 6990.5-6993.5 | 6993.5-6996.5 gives 0.98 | 7.11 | 7.25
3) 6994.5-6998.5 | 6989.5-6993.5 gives 0.99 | 7.08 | 7.13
